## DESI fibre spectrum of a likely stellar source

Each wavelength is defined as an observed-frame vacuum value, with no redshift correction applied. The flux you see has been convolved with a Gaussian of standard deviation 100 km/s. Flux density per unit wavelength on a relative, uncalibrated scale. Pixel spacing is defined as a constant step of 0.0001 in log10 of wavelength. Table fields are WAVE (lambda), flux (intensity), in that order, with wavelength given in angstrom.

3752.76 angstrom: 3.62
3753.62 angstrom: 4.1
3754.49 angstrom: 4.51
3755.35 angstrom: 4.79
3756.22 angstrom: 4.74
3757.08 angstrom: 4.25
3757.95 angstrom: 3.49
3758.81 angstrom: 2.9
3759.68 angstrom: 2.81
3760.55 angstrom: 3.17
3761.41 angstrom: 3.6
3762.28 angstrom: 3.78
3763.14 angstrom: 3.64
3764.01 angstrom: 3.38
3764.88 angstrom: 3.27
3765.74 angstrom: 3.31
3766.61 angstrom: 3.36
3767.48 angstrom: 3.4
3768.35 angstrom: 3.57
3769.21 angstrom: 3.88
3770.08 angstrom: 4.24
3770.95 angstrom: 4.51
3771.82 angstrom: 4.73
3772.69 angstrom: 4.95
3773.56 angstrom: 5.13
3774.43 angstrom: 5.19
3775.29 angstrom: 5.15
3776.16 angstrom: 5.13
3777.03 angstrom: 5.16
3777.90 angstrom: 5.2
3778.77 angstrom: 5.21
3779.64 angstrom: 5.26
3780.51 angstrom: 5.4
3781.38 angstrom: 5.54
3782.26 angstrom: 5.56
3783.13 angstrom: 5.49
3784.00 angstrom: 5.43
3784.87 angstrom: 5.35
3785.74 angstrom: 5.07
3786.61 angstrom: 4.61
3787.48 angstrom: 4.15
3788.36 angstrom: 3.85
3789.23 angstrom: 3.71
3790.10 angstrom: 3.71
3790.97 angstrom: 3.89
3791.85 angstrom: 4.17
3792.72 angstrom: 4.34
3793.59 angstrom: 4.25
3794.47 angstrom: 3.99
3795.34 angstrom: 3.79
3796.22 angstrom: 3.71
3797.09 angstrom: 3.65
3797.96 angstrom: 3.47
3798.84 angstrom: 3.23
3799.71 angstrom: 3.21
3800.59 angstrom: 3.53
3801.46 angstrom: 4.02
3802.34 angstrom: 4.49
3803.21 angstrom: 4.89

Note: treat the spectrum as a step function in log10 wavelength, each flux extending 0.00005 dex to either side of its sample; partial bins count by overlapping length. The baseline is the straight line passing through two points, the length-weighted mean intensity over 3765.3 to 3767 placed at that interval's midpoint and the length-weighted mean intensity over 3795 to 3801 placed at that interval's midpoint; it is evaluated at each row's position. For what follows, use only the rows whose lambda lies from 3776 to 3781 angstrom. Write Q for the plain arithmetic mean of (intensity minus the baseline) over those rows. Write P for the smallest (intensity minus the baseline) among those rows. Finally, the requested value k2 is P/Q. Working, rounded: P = 1.7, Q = 1.8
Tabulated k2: 1.0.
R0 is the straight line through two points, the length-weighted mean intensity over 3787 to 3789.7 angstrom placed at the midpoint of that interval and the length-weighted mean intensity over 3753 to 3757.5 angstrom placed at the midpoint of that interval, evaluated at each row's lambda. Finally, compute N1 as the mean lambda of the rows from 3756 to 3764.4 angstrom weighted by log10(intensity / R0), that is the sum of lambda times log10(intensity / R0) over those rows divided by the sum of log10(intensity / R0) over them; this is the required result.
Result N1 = 3760.6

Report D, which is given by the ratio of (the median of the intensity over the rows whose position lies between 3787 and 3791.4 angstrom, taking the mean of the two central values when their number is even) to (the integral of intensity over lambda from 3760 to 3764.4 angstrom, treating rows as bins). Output 0.25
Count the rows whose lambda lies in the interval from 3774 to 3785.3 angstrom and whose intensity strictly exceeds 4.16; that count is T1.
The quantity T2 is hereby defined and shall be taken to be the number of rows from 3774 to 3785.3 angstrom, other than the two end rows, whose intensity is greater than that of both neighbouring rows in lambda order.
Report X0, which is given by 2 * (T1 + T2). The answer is 28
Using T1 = 13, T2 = 1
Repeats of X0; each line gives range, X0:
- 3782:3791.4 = 12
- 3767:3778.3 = 22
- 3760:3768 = 2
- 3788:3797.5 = 8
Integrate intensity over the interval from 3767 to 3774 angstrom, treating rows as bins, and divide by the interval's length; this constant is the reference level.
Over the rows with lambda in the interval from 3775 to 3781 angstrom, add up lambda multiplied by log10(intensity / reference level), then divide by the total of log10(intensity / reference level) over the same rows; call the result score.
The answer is 3778.0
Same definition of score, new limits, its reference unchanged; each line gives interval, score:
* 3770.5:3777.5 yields 3774.5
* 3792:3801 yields 3798.2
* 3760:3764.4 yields 3762.2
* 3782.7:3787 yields 3784.5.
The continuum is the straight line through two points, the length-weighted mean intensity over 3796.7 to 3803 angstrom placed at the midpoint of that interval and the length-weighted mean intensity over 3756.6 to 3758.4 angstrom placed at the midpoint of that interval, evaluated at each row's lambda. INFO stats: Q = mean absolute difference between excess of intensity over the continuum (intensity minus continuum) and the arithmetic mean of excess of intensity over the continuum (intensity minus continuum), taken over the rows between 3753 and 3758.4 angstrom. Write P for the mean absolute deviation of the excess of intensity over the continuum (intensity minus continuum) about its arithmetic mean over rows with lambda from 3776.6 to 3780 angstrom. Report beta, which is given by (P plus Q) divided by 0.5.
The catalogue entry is 0.79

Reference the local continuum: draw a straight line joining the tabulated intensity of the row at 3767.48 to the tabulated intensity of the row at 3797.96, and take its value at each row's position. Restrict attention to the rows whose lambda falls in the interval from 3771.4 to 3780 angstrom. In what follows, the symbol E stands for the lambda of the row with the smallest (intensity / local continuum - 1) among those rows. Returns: 3771.82 angstrom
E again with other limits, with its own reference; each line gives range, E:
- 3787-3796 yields 3790.10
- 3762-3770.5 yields 3764.88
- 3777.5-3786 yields 3785.74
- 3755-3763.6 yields 3759.68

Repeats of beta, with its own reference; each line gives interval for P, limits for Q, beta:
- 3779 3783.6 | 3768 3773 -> 1.05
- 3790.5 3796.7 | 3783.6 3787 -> 0.94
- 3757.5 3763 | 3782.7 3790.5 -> 1.97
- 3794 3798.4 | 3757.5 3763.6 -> 0.92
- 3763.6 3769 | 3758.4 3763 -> 0.86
